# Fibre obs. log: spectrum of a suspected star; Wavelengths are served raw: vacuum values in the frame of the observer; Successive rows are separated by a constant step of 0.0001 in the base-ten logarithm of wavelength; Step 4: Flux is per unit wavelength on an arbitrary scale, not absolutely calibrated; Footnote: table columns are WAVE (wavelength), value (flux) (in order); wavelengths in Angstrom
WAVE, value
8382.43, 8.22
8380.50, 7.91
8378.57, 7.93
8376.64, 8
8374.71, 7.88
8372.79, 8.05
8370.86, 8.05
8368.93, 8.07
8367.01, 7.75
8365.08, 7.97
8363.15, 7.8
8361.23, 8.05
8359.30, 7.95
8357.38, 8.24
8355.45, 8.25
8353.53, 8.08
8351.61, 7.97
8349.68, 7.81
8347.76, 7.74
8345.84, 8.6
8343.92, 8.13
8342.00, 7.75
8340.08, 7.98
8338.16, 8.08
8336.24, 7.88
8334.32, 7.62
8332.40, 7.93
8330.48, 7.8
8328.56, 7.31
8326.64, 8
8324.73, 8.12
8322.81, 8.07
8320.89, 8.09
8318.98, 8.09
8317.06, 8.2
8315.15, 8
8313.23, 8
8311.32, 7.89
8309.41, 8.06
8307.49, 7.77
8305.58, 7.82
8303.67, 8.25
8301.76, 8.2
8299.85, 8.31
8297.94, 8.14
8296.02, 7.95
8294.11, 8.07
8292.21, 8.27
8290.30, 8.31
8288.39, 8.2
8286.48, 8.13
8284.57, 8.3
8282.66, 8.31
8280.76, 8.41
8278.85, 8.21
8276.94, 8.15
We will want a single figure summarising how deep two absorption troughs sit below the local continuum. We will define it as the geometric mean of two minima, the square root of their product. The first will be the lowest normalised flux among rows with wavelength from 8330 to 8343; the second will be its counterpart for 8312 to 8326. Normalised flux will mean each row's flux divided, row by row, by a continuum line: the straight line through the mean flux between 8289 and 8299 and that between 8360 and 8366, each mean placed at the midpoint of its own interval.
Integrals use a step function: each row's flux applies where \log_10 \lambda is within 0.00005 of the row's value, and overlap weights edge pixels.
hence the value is 0.969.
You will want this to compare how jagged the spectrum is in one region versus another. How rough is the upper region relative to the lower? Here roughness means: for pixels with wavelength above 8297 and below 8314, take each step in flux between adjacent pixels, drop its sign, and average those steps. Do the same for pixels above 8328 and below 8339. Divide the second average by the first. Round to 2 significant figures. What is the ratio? 1.6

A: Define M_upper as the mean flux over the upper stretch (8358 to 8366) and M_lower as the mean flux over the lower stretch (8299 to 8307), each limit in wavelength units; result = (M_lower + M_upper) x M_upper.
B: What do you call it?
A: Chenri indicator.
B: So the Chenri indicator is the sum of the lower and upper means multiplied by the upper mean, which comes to 128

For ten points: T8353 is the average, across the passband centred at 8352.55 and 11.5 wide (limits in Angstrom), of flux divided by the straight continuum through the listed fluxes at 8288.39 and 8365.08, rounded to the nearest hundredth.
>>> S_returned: 1.00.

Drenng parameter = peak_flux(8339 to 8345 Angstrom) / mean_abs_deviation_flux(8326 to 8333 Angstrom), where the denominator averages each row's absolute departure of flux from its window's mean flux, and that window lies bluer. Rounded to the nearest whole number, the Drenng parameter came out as 36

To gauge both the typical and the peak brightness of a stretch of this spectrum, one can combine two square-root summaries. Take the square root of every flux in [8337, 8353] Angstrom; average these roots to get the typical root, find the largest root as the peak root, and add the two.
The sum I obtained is 5.76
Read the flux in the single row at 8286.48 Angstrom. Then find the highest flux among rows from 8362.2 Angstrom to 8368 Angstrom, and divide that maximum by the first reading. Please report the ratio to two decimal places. 0.98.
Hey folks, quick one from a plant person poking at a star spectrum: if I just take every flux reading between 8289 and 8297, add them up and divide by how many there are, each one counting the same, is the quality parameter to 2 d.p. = 8.15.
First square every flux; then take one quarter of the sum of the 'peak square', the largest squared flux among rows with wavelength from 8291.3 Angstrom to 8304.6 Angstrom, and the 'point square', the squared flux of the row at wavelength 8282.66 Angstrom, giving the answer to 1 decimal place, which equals 34.5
